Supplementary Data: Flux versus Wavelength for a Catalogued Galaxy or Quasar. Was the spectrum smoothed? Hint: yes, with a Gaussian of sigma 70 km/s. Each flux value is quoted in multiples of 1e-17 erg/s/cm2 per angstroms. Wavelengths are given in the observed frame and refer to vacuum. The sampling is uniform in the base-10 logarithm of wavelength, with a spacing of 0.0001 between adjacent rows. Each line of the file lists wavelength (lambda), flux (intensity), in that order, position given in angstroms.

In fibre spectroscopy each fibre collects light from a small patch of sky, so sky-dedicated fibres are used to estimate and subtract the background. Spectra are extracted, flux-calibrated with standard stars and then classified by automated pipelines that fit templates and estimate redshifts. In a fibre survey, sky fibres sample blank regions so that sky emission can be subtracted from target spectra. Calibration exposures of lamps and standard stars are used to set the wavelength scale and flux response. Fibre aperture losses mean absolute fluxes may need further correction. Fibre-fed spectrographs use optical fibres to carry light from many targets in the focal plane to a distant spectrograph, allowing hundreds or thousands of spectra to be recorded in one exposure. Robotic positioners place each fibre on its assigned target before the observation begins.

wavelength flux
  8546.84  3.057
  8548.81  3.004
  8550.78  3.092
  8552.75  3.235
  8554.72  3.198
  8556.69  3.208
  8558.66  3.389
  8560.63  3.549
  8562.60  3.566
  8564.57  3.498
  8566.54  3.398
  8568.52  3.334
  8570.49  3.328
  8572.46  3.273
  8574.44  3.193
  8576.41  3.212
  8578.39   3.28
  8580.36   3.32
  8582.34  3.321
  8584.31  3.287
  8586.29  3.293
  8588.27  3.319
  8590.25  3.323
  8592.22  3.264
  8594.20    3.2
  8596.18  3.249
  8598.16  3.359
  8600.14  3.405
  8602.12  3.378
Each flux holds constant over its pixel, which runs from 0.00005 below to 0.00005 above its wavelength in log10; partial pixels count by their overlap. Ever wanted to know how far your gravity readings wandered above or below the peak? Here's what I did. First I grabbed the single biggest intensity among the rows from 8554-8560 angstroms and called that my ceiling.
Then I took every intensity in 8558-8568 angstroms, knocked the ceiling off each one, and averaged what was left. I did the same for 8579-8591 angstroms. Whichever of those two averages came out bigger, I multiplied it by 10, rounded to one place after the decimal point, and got 0.9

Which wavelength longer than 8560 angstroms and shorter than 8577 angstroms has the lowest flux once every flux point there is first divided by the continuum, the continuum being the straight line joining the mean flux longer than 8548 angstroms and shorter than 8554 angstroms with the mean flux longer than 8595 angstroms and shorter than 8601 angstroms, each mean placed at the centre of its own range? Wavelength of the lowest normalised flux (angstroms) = 8574.44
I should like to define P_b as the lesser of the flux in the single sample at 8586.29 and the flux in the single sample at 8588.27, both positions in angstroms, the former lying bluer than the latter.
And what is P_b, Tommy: 3.29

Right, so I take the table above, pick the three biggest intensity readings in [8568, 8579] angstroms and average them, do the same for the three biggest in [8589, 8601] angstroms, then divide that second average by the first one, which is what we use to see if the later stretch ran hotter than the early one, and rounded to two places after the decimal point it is 1.01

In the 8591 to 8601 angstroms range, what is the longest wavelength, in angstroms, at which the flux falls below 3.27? 8596.18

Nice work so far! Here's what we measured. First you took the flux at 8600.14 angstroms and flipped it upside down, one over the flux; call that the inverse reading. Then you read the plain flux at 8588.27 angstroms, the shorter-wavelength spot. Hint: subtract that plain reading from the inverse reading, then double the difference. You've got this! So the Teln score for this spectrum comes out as -6.05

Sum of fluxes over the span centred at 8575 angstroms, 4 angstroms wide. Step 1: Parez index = 6.4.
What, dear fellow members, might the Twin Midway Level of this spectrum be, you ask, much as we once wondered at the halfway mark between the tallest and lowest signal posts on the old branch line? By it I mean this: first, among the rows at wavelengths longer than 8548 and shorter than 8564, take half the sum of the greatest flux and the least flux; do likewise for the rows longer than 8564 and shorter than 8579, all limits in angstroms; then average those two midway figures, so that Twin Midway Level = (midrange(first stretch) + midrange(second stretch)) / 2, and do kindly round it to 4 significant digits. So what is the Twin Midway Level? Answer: 3.315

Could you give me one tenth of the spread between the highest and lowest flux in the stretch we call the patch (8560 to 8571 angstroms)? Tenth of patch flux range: 0.024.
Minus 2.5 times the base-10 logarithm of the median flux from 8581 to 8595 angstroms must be -1.294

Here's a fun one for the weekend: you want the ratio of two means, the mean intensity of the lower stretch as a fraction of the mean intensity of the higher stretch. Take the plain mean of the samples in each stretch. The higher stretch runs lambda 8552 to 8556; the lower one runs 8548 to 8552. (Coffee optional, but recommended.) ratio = 0.95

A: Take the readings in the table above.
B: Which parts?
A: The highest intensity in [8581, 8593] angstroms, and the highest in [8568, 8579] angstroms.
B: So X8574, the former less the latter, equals -0.01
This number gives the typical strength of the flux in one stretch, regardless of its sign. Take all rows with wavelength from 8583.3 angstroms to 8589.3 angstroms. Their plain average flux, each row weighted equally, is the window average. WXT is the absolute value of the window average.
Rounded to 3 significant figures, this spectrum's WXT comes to 3.30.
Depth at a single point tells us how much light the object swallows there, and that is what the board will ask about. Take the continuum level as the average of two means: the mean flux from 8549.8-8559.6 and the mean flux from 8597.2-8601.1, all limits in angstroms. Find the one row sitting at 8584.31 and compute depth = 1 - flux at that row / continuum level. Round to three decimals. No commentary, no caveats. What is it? 0.005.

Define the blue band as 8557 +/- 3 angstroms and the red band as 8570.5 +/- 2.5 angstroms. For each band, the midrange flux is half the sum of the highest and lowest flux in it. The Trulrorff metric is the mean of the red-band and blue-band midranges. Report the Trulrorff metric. 3.30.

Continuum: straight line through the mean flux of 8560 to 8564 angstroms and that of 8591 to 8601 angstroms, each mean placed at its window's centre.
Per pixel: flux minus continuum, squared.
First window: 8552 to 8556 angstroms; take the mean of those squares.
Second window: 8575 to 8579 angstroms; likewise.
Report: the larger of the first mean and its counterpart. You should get 0.16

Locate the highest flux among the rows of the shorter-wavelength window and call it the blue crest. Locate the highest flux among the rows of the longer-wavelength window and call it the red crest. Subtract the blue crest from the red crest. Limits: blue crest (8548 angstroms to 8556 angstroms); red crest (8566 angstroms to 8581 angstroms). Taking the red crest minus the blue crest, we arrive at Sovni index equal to 0.16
